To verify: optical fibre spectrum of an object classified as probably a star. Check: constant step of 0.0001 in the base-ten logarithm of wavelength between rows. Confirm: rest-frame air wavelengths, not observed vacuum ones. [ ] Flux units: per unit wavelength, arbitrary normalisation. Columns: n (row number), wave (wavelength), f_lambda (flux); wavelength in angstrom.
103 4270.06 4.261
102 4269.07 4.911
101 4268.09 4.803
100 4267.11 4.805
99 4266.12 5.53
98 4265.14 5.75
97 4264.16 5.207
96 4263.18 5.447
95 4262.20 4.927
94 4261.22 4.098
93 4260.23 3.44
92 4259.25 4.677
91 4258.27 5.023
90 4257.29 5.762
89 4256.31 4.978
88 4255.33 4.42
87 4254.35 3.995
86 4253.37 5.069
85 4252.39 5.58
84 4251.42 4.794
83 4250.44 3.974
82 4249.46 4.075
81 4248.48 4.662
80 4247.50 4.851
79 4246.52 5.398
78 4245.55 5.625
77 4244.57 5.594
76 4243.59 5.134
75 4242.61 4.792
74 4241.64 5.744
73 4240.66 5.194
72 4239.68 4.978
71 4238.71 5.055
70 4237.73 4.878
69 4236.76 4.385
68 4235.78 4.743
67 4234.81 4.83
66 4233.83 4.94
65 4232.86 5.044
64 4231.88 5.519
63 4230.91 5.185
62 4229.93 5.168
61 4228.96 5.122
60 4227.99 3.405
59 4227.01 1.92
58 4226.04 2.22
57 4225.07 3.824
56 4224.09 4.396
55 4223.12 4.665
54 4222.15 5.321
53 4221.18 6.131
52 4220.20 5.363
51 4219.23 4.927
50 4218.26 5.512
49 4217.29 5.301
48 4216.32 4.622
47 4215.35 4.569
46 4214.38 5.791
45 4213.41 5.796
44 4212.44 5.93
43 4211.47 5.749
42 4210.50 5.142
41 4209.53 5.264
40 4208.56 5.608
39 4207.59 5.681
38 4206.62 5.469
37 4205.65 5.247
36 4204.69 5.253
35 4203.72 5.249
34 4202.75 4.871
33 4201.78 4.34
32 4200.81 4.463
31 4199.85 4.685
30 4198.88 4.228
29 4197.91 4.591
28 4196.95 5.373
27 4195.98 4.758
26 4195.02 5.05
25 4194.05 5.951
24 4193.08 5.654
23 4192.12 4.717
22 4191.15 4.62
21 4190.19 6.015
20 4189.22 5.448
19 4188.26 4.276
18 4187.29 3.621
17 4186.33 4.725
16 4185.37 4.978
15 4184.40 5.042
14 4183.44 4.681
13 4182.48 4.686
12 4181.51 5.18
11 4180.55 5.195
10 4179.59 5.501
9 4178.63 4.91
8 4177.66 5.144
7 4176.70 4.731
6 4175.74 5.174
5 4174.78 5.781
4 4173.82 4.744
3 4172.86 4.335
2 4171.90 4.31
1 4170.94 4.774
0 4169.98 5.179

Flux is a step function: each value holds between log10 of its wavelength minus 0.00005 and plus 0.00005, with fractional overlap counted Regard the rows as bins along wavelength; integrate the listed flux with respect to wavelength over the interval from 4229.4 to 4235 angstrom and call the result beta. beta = 29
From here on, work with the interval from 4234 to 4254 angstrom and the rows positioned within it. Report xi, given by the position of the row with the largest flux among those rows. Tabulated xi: 4241.64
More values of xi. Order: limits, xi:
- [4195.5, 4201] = 4196.95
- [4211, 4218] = 4212.44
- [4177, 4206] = 4190.19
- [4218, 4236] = 4221.18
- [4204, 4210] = 4207.59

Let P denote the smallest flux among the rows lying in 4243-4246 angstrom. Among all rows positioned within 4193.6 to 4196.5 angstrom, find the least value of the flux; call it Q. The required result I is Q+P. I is 9.9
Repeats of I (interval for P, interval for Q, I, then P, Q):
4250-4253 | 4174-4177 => 8.7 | 3.974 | 4.731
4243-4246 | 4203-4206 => 10.4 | 5.134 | 5.247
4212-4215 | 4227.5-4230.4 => 9.2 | 5.791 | 3.405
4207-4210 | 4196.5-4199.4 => 9.5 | 5.264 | 4.228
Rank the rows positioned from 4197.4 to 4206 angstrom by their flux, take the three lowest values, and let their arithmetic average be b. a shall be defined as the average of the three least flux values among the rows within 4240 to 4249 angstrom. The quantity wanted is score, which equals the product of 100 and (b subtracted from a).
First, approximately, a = 4.8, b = 4.34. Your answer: 42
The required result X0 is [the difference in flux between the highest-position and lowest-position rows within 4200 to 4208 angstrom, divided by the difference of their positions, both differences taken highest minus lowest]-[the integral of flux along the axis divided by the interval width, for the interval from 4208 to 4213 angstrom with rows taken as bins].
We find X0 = -5.4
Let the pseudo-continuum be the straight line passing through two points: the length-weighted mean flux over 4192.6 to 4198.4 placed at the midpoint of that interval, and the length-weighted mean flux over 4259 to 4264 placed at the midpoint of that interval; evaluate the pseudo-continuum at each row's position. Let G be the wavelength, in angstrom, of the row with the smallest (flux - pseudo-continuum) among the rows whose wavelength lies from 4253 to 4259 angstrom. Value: 4254.35 angstrom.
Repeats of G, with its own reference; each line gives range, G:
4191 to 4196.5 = 4191.15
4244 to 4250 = 4249.46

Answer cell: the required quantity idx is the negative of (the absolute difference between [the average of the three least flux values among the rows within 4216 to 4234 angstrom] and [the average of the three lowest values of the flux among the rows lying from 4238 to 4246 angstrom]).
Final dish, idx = -2.4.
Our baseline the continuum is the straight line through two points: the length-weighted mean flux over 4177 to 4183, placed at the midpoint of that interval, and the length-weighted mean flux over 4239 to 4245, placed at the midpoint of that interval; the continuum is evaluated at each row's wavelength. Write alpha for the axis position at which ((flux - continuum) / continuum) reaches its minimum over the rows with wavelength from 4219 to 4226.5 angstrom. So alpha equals 4226.04 angstrom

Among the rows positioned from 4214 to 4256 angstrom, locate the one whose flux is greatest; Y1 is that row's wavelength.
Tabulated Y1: 4221.18 angstrom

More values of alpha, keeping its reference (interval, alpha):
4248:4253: 4250.44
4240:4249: 4248.48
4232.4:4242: 4236.76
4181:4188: 4187.29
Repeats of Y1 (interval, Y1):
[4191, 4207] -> 4194.05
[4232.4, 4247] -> 4241.64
